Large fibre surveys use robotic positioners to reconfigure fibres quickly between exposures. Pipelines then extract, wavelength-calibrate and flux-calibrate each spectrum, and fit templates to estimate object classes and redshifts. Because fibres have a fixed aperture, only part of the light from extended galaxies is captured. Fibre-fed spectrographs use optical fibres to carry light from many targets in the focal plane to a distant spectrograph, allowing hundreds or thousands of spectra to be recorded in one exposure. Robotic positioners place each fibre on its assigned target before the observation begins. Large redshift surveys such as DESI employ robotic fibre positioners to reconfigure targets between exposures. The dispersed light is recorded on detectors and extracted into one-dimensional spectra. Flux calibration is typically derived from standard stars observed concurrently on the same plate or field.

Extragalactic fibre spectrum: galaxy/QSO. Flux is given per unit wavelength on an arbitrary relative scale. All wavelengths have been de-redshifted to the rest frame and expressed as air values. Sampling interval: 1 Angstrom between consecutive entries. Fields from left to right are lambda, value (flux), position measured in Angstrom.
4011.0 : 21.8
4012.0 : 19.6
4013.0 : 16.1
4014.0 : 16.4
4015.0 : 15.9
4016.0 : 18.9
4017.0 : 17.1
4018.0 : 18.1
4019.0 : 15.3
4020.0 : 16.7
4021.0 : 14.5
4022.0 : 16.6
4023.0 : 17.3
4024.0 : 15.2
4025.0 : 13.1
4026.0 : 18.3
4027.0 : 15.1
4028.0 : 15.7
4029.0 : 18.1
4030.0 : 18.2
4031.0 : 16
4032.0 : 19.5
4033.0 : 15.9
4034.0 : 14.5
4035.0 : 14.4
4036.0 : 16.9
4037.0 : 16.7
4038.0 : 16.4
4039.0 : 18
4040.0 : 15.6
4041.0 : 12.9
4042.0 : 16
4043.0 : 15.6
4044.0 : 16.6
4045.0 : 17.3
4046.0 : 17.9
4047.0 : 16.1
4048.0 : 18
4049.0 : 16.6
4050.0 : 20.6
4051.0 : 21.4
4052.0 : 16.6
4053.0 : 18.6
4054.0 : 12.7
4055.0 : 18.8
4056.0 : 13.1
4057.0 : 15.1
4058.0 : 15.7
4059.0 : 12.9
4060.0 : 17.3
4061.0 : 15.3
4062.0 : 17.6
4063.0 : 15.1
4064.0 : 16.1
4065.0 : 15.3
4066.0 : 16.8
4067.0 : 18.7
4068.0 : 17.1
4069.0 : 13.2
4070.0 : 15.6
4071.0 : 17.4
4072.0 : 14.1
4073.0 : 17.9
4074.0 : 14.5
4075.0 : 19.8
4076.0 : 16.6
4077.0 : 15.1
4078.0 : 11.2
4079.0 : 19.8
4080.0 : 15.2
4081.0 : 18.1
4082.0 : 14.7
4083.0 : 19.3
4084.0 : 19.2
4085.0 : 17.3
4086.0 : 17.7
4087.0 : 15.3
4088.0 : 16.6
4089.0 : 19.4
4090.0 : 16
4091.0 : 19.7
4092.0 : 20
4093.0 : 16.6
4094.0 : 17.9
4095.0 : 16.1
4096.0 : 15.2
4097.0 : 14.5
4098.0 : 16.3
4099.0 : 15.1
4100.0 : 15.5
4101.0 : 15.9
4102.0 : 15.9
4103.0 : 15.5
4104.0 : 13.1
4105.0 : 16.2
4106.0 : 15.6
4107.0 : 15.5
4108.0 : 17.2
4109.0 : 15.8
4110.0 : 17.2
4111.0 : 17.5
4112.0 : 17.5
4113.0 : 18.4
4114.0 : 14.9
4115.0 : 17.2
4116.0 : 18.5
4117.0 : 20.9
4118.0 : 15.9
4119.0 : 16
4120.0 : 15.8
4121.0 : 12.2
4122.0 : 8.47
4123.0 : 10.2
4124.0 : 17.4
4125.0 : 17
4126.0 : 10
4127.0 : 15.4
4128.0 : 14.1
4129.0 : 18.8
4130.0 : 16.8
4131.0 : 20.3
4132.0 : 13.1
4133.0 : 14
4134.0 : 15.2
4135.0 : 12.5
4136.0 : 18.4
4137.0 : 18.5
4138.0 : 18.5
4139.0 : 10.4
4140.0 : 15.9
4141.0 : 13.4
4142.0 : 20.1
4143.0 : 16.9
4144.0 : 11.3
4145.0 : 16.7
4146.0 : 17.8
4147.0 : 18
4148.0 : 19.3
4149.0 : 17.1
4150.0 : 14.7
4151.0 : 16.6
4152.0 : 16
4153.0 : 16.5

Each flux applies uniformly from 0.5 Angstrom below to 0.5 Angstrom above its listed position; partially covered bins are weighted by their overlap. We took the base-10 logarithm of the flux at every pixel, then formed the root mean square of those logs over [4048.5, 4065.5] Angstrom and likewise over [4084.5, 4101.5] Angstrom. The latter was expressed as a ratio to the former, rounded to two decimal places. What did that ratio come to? 1.01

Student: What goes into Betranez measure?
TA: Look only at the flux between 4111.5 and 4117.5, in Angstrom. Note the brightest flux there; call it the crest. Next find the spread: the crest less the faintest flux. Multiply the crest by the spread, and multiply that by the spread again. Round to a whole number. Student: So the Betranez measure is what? 752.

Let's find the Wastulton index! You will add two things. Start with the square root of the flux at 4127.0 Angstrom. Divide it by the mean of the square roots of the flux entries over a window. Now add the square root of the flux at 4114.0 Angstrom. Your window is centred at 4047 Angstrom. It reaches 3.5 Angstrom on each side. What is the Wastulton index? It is 4.80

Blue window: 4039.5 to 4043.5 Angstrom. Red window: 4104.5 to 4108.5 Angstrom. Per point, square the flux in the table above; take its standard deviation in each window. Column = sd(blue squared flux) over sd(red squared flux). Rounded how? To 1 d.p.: 1.6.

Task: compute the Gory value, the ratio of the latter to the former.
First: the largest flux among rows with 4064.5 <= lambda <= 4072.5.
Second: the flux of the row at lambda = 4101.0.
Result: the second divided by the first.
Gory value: 0.85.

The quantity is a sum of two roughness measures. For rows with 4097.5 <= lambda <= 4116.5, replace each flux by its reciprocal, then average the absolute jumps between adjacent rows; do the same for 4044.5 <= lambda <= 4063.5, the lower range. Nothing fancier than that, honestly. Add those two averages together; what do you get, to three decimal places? 0.016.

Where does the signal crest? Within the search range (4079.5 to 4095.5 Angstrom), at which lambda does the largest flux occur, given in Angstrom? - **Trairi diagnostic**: 4092.0 Angstrom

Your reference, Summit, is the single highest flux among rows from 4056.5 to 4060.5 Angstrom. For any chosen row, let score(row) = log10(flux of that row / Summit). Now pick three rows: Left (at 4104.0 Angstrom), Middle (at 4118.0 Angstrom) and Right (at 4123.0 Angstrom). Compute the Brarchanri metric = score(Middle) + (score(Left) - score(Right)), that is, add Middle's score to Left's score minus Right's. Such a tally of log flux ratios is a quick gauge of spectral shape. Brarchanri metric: 0.07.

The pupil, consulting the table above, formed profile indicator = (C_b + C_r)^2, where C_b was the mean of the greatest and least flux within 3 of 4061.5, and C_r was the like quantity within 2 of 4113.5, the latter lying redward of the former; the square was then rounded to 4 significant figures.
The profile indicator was 1018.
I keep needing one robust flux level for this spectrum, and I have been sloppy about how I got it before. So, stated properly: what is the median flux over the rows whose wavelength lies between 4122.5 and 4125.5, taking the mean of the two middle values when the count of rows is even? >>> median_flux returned 17.0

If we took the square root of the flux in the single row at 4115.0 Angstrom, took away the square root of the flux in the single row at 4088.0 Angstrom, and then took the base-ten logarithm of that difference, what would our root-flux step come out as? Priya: -1.1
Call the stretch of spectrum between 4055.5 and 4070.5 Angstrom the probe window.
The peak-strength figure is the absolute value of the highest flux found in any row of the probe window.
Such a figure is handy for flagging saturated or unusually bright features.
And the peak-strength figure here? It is 18.7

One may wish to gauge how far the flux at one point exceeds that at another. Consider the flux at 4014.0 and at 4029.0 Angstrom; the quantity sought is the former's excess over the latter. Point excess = -2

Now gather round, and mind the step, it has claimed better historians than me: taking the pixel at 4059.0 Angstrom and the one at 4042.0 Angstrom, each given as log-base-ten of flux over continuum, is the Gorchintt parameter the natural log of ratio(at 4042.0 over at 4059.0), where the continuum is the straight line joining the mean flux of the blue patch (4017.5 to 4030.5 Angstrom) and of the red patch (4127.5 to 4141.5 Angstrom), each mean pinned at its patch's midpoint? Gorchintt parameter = -2.8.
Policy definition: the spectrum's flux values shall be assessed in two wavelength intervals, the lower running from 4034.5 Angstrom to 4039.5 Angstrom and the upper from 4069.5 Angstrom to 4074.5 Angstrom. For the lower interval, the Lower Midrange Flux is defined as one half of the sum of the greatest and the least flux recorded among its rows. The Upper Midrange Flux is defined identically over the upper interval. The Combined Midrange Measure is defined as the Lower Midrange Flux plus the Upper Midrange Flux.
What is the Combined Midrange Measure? 32.2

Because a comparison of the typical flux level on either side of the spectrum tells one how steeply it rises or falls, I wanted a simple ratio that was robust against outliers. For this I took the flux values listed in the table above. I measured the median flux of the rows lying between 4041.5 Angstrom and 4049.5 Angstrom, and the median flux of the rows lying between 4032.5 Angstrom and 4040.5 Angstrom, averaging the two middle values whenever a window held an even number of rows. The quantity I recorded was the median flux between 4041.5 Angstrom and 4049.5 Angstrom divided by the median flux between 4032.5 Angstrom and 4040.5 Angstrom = 1.028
